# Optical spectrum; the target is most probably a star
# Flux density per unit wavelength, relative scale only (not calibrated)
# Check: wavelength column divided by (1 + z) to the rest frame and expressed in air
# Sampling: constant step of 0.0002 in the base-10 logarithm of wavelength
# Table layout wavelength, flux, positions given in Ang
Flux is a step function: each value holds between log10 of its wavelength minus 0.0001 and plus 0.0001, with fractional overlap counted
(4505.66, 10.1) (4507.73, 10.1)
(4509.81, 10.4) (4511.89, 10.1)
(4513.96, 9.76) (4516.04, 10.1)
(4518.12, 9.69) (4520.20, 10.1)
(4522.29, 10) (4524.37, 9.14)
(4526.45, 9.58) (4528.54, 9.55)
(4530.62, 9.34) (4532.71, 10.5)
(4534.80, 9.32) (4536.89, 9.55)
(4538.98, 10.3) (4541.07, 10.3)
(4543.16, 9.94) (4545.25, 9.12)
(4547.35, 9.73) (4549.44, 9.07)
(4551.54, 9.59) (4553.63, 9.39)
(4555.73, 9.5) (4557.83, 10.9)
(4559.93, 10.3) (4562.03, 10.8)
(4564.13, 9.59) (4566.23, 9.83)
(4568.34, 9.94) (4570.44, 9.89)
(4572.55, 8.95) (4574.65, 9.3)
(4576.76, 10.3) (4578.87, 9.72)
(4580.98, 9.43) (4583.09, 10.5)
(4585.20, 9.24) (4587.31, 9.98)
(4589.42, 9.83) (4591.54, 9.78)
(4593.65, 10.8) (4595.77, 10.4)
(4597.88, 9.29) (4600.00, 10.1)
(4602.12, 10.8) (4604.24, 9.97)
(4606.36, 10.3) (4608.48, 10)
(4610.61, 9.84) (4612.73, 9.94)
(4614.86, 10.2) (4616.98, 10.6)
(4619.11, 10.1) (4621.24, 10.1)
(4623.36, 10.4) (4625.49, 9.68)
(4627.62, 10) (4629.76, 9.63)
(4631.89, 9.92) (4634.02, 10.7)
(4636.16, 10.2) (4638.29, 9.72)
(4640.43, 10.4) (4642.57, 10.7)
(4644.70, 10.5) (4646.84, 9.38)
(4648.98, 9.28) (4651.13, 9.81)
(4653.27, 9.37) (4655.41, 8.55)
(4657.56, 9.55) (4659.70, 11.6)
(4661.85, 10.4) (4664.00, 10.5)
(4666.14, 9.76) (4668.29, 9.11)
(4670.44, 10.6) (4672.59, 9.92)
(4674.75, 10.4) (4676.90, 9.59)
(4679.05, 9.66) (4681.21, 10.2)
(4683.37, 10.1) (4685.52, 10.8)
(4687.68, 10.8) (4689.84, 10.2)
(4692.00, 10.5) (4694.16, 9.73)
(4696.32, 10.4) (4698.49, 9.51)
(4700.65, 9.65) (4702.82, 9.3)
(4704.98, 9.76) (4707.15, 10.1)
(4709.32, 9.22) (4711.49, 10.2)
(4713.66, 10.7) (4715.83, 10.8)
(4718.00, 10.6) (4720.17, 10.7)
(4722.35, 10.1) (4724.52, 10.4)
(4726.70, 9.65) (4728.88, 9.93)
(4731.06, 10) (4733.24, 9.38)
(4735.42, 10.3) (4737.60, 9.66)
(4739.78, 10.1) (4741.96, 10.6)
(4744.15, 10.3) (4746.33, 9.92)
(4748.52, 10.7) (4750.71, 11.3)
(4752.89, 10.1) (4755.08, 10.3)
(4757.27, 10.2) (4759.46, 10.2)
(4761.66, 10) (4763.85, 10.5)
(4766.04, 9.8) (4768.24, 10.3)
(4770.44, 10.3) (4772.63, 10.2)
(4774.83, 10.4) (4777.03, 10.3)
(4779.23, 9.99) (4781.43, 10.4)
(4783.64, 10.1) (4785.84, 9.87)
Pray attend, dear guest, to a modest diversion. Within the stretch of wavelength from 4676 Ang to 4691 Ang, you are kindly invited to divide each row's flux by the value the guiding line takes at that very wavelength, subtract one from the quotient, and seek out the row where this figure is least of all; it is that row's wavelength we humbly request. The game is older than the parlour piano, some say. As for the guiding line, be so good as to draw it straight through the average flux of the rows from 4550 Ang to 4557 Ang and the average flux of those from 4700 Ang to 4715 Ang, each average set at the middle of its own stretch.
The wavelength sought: 4676.90 Ang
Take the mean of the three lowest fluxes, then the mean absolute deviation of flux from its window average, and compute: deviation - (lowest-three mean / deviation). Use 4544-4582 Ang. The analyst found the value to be -21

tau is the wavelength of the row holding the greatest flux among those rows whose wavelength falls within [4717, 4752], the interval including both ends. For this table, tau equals 4750.71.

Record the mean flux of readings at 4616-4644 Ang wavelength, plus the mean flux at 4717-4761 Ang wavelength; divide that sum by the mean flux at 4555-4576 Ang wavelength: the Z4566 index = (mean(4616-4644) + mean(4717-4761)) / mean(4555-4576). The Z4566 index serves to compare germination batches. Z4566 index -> 2.06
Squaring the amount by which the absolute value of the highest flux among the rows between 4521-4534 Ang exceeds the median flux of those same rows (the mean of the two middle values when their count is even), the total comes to 0.9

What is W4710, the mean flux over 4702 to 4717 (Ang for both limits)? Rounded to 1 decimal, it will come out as 10.0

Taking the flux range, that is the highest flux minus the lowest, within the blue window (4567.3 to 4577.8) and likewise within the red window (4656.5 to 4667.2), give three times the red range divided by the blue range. 4.6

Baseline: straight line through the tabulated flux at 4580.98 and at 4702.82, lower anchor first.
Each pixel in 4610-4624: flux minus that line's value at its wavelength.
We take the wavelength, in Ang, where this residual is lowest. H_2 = 4610.61 Ang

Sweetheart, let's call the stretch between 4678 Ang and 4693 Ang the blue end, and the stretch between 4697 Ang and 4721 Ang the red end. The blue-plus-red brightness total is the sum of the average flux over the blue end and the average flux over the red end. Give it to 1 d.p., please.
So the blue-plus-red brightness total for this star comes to 20.4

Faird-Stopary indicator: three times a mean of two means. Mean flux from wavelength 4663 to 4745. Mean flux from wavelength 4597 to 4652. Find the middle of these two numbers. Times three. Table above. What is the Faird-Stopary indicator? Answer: 30.2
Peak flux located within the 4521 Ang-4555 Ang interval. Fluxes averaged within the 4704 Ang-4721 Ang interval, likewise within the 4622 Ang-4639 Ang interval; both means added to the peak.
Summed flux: 30.8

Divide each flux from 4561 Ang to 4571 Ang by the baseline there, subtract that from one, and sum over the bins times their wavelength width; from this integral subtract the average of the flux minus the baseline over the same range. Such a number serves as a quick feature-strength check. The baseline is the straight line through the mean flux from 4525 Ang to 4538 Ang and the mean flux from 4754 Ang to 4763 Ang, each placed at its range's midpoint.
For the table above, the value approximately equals -0.6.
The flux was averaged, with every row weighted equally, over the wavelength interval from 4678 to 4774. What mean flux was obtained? 10.16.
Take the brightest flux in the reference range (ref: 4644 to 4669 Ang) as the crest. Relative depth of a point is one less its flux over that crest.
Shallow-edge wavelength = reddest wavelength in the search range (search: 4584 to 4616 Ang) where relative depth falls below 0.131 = 4614.86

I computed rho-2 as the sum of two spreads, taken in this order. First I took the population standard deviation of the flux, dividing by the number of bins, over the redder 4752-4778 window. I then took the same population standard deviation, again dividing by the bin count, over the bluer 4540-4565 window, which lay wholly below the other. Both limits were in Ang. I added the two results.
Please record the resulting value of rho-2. 0.76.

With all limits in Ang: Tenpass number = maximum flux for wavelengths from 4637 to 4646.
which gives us 10.7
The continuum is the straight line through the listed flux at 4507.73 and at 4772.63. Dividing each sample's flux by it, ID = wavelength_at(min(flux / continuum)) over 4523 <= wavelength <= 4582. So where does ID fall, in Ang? 4572.55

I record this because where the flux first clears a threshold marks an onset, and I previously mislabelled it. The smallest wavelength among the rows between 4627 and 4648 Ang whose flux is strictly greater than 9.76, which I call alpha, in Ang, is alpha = 4627.62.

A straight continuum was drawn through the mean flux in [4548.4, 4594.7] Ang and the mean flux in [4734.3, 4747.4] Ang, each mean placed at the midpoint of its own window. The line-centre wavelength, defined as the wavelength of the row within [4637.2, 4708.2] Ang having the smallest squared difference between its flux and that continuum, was 4707.15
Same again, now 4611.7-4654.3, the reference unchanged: 4612.73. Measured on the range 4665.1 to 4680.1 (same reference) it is 4672.59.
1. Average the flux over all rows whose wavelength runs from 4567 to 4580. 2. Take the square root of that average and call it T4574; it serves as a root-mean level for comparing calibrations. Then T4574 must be 3.11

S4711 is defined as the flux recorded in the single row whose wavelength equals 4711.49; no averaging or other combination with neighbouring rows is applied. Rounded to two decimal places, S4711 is 10.20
